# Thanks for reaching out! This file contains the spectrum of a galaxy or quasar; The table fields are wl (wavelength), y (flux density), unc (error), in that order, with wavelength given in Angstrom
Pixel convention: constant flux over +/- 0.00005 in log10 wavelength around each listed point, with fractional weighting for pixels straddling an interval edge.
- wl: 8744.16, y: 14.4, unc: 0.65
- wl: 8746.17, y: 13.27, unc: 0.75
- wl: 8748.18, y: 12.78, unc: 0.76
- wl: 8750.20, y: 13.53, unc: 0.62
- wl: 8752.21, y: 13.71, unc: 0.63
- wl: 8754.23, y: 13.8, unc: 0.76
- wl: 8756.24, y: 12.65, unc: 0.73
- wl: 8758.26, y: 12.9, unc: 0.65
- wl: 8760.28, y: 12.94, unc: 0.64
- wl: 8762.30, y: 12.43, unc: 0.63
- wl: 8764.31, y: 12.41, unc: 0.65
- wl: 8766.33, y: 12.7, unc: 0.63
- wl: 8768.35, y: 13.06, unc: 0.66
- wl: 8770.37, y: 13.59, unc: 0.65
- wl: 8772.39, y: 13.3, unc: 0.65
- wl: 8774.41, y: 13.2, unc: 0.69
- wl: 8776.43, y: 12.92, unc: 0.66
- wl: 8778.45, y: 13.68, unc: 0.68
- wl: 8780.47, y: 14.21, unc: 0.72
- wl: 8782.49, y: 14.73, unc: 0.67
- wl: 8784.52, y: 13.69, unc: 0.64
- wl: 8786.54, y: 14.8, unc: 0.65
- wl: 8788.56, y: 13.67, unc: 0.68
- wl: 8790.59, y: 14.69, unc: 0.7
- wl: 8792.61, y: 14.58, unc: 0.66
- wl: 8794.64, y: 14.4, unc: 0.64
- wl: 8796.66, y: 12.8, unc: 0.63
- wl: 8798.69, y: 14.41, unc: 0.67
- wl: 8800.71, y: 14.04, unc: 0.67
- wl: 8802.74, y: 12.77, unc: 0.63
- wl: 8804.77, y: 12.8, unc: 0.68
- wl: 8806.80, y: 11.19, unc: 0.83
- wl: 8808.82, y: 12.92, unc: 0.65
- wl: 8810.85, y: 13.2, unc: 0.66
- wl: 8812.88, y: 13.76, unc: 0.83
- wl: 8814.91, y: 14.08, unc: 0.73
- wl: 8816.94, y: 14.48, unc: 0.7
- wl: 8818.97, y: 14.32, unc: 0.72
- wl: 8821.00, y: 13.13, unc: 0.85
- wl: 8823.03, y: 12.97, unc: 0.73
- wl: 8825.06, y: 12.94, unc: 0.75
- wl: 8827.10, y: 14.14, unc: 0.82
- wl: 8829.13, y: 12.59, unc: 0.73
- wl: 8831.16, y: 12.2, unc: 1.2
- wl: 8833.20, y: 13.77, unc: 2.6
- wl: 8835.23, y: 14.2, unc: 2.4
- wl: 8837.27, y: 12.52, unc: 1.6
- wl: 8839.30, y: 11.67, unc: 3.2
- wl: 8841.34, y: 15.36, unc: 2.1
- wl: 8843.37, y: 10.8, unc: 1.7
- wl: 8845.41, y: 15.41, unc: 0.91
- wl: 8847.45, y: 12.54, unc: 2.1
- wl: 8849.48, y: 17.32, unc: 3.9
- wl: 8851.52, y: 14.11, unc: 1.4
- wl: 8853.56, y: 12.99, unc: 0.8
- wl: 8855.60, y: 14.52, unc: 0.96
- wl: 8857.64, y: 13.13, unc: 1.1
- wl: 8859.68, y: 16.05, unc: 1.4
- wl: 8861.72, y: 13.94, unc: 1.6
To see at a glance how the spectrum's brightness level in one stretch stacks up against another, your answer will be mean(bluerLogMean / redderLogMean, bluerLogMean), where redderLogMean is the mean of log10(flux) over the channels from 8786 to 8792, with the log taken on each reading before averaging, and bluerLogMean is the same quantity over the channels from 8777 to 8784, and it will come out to 1.07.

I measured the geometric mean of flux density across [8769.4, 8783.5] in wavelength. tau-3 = 13.6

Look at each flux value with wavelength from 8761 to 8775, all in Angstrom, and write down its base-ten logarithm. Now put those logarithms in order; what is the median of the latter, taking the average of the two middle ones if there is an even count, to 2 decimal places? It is 1.12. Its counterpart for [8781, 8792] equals 1.17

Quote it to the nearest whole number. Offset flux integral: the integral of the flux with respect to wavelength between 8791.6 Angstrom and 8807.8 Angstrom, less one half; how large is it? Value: 216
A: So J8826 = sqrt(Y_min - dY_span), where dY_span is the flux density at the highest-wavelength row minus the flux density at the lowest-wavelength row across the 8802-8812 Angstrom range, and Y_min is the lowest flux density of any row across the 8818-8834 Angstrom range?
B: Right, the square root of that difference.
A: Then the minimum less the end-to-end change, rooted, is 3.43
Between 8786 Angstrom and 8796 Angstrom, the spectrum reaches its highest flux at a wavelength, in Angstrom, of 8786.54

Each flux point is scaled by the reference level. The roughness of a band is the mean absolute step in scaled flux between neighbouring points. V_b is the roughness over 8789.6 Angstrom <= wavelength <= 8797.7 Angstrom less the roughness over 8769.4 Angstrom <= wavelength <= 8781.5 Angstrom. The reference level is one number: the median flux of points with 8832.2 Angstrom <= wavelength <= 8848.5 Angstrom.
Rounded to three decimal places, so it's 0.018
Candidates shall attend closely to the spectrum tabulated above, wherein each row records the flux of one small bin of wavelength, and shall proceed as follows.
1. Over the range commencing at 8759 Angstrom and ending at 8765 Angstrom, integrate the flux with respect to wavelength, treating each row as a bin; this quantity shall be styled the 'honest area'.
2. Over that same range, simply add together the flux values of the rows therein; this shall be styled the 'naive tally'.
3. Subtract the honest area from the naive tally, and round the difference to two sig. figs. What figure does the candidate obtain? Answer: -38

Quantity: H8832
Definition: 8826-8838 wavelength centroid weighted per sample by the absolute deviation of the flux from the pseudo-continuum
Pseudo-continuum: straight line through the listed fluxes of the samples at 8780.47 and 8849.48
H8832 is 8832.4 Angstrom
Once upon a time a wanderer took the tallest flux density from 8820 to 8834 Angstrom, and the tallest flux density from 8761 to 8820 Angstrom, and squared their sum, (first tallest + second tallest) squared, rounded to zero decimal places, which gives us 838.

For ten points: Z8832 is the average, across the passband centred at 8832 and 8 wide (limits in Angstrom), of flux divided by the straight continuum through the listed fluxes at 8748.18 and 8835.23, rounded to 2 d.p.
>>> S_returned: 0.93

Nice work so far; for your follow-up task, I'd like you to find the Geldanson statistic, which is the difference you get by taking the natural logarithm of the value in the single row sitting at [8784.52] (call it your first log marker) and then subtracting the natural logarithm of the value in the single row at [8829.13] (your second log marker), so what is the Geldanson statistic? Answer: 0.08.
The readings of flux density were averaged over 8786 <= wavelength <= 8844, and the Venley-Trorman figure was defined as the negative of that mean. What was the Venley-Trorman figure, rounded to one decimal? -13.4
